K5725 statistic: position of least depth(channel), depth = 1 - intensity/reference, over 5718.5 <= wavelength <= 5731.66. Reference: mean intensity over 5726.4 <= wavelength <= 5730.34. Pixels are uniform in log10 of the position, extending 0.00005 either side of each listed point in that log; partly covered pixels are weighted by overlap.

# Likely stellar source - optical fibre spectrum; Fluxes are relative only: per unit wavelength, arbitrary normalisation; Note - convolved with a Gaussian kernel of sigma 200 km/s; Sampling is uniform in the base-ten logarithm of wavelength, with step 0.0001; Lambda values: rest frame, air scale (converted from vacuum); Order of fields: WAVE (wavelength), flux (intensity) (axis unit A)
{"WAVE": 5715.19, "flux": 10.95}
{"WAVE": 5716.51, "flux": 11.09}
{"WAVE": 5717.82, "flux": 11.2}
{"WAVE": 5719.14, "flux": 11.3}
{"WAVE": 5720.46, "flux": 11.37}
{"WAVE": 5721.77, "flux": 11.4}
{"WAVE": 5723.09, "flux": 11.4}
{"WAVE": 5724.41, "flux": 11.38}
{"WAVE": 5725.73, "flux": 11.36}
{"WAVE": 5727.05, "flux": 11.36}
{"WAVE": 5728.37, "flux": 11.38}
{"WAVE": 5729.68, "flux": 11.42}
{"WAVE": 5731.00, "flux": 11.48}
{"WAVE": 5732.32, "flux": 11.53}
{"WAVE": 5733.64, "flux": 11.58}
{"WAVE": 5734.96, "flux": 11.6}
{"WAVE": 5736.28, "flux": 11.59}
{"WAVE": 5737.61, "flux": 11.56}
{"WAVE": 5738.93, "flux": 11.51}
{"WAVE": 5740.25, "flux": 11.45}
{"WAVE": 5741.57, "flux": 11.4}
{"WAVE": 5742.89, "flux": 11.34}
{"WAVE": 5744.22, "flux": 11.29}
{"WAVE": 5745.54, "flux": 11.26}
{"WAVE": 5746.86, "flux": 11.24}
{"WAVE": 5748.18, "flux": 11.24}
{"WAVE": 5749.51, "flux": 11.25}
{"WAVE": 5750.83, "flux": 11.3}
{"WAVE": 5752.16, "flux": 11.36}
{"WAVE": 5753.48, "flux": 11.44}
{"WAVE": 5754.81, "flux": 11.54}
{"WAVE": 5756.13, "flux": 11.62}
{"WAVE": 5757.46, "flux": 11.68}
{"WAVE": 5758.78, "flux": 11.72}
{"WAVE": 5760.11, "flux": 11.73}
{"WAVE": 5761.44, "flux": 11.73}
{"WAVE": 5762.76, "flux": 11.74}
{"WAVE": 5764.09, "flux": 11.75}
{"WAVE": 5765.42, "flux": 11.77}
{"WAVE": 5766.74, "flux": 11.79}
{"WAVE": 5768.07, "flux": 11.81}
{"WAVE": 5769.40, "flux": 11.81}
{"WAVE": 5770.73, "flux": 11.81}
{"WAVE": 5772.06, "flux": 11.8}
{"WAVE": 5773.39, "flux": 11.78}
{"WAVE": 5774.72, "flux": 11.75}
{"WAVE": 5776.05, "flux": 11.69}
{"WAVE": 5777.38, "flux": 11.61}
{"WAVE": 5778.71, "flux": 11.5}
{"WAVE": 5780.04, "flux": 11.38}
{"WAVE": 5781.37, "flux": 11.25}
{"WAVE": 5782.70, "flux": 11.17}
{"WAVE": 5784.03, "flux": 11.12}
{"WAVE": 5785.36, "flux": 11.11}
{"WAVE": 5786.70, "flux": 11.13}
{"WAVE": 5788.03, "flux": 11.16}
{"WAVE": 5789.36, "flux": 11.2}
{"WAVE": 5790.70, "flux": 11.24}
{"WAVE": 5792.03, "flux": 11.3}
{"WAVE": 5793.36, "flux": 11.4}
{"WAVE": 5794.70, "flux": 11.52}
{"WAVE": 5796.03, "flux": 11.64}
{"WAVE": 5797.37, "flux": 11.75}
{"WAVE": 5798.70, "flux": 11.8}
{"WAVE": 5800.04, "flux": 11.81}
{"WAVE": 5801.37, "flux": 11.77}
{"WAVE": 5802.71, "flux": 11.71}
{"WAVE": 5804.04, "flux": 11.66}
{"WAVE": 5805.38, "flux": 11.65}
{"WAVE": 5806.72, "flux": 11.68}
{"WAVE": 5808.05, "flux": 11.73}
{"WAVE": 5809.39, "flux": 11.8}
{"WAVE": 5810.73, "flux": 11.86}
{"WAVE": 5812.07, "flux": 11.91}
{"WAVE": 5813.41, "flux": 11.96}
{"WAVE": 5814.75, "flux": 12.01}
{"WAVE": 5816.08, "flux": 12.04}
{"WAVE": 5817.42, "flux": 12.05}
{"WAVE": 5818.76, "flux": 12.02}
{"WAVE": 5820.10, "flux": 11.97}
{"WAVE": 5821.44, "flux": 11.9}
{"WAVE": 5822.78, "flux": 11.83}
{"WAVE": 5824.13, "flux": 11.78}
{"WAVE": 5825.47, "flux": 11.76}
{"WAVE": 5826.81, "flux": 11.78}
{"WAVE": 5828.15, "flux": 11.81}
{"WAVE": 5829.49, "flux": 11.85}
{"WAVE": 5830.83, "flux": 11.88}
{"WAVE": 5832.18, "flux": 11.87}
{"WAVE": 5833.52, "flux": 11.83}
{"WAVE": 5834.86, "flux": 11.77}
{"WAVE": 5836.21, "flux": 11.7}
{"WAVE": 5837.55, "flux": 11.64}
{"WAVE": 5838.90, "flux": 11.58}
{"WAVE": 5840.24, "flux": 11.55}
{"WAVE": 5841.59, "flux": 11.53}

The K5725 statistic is 5731.00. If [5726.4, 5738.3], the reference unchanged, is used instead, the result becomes 5734.96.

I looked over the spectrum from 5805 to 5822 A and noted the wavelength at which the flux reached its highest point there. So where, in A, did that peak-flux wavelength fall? 5817.42 A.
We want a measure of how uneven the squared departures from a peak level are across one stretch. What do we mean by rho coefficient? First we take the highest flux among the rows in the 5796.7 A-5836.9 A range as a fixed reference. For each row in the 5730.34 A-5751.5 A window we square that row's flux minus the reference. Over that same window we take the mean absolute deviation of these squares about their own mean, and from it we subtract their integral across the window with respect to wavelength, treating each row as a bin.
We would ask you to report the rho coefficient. -9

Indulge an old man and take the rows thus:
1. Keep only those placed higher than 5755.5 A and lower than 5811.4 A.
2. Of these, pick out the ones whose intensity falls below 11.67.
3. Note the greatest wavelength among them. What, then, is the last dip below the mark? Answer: 5805.38 A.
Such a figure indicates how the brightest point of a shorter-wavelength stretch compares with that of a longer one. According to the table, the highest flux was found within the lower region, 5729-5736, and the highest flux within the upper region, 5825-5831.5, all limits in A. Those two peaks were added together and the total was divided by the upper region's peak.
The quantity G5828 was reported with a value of 1.98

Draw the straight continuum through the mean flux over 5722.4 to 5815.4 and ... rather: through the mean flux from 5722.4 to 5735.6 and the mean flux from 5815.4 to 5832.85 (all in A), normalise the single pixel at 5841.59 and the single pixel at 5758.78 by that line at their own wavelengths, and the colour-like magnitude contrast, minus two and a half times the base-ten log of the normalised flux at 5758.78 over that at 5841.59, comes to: -0.05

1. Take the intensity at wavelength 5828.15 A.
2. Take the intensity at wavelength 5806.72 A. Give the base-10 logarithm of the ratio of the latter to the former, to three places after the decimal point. -0.005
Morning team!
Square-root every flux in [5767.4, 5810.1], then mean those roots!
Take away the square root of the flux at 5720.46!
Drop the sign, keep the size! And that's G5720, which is 0.026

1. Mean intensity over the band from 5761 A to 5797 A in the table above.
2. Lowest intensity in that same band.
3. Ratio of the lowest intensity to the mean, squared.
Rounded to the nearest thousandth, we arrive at 0.931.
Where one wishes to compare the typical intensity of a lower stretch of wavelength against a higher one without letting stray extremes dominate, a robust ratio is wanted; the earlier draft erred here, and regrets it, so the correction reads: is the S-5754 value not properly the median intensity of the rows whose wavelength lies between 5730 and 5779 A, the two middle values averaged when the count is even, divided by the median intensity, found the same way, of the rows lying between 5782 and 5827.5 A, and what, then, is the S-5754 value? 0.986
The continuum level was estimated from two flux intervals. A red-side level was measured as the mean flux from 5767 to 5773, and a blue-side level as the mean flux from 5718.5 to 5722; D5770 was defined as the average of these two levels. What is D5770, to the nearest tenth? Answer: 11.6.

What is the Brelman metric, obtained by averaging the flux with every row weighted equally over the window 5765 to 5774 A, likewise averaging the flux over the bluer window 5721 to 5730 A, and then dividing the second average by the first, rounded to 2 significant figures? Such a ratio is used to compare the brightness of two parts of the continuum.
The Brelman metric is 0.97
